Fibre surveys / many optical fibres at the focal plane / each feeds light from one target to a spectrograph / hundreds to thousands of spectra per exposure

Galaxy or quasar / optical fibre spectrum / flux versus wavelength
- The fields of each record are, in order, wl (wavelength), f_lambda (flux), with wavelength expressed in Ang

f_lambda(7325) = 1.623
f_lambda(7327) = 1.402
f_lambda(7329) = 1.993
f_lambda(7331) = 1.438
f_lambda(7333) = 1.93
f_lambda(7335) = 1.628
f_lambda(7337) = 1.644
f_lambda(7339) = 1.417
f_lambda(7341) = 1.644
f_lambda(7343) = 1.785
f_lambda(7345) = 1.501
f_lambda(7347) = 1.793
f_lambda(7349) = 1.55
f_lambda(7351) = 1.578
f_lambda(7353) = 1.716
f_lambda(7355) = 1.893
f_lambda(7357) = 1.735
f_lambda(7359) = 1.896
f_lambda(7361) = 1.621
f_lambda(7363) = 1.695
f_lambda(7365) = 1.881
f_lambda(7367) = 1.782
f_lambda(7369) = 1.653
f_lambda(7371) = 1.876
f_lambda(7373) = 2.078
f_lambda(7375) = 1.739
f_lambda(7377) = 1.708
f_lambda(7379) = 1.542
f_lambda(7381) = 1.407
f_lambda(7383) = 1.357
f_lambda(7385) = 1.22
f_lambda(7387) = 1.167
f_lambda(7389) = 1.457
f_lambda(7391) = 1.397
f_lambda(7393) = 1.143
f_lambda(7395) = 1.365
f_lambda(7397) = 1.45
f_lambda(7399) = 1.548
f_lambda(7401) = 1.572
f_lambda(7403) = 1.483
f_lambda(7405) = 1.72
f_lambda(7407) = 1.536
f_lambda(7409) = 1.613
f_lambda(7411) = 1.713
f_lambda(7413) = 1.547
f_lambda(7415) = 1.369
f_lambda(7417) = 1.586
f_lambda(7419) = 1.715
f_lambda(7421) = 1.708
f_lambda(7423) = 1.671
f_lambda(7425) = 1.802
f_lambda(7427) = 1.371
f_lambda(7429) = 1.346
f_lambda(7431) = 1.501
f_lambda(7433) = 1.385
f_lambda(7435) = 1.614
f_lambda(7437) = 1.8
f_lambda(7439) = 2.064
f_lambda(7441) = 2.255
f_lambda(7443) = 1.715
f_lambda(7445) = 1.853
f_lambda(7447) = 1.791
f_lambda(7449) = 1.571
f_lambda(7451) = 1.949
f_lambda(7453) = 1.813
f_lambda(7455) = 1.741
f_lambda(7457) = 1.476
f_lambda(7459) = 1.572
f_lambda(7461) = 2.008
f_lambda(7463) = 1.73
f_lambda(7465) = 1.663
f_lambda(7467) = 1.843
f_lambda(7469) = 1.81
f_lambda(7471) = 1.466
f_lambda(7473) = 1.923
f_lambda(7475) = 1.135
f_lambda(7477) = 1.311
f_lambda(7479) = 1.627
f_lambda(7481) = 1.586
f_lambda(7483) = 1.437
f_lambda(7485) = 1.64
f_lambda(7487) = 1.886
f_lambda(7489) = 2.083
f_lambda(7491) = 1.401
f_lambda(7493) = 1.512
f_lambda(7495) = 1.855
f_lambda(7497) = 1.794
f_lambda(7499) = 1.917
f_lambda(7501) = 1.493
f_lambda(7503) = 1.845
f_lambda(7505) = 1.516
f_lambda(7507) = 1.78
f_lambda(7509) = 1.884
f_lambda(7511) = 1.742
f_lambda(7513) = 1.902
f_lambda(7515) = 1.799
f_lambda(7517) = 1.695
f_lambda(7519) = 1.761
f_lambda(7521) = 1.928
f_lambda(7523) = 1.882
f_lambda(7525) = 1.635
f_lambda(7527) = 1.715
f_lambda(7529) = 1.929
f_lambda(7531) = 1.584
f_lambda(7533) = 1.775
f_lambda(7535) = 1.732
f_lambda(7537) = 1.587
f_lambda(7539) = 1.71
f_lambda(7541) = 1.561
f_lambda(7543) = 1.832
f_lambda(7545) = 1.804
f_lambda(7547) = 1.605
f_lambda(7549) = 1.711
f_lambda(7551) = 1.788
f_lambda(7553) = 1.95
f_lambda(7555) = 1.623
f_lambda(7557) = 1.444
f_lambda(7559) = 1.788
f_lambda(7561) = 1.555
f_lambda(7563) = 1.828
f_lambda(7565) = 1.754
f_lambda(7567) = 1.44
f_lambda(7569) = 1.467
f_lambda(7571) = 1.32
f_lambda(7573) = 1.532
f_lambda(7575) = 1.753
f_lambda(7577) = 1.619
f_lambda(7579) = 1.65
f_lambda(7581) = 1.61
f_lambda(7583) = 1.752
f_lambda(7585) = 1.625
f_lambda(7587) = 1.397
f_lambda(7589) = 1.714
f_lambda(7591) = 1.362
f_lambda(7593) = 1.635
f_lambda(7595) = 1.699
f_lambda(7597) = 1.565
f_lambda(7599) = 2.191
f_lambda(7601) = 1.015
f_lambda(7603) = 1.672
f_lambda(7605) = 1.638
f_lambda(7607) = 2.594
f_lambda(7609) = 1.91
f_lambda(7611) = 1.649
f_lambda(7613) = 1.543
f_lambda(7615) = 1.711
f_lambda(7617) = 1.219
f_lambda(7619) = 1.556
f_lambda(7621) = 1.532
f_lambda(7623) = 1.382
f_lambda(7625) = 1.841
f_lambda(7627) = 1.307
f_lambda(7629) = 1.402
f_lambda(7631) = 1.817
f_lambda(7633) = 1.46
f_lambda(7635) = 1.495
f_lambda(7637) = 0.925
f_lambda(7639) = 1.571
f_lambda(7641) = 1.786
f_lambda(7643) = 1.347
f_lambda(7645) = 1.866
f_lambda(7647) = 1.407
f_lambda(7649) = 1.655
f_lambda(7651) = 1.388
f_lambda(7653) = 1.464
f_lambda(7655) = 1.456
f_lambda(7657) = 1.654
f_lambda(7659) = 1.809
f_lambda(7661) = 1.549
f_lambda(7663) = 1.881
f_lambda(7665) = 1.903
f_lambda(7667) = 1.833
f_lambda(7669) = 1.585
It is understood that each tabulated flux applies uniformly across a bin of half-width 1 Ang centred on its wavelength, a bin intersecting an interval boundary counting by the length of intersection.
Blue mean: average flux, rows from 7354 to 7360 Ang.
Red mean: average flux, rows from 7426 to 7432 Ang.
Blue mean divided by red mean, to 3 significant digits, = 1.31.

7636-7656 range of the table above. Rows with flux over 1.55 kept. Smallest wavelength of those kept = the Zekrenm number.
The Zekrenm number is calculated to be 7639 Ang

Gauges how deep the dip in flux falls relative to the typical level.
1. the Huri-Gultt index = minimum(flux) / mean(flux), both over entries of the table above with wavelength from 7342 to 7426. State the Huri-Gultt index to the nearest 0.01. 0.71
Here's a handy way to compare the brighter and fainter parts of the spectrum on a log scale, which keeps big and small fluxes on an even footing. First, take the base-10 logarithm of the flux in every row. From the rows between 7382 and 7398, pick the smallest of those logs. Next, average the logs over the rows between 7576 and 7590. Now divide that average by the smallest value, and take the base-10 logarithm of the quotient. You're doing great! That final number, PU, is 0.56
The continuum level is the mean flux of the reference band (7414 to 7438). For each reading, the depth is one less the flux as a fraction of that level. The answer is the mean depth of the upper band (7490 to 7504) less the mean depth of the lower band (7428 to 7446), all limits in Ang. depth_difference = 0.024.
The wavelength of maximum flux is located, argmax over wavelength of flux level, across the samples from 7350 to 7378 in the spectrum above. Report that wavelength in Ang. 7373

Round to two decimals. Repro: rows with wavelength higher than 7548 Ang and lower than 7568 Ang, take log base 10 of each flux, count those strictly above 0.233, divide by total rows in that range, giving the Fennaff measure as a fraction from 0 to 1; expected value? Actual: 0.60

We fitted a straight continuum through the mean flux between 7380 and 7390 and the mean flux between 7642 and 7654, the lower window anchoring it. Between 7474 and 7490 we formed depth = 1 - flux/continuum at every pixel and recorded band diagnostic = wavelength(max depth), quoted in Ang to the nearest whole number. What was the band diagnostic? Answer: 7475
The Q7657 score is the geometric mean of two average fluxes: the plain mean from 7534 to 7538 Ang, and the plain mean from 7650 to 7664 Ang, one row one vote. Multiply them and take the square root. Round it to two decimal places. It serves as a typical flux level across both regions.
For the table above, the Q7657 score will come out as 1.63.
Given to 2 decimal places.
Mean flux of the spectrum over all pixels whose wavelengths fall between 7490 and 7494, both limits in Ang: 1.46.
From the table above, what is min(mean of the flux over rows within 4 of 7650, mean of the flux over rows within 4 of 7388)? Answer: 1.31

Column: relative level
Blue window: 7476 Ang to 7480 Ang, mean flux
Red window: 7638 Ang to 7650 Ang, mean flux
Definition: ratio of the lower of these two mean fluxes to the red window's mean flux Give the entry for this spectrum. 0.92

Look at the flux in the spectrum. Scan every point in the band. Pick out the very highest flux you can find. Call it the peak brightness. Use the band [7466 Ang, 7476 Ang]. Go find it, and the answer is 1.923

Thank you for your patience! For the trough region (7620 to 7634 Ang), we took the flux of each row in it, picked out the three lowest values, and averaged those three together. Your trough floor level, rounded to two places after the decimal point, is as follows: 1.36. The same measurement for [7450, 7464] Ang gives 1.59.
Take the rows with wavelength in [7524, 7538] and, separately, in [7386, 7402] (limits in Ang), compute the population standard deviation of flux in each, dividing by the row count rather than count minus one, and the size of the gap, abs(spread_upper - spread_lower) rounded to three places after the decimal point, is 0.036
